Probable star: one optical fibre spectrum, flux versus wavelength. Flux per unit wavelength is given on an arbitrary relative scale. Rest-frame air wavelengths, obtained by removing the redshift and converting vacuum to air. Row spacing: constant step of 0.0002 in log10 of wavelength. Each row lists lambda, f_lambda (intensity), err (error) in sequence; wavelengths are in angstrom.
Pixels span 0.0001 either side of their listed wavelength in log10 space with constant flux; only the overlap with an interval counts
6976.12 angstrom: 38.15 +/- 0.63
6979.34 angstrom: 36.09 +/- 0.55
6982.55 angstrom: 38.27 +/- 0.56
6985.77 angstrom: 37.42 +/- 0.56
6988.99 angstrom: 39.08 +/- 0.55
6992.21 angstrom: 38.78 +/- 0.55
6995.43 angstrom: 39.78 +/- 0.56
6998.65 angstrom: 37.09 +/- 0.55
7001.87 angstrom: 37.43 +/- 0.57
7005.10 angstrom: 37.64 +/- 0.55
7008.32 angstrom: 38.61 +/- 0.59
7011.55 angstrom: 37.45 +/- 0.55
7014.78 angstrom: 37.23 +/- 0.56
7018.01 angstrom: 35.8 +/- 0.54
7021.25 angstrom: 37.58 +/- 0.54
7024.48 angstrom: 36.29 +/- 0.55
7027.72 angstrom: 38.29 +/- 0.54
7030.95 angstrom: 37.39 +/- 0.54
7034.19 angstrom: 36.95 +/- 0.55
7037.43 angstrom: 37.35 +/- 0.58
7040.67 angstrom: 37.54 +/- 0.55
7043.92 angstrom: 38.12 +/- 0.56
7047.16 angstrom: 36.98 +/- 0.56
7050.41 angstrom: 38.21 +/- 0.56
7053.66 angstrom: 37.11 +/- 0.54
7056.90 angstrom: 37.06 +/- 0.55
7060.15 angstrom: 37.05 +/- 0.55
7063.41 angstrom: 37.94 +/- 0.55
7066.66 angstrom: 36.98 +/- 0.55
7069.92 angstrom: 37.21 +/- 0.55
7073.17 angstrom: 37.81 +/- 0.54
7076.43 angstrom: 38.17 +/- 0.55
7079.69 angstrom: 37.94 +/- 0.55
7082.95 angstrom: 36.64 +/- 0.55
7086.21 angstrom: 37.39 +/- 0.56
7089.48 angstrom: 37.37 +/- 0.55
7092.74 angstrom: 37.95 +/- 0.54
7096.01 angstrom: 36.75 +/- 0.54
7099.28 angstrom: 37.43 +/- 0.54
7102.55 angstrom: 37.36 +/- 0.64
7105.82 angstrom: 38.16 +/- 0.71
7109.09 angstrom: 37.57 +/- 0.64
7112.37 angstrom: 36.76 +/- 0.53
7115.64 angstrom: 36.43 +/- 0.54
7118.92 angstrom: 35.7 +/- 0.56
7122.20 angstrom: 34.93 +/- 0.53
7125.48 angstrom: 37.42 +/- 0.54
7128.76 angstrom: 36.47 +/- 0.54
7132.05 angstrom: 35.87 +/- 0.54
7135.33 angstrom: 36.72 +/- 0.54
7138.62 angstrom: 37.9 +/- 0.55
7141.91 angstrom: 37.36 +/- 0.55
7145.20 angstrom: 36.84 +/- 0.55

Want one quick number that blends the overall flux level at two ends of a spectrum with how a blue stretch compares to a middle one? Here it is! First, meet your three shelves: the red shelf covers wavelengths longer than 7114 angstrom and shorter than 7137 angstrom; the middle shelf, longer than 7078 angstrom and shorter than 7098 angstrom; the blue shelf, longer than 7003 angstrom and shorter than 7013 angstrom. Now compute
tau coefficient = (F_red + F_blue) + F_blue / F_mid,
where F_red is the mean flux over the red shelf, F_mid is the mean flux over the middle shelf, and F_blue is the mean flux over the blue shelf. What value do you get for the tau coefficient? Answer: 75.1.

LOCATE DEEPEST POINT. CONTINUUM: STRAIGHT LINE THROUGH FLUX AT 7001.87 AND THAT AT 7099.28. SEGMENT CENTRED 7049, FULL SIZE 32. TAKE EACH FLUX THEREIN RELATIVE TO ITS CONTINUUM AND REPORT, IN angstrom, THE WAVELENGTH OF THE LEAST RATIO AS 7034.19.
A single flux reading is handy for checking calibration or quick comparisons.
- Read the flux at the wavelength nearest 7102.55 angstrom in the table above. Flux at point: 37.36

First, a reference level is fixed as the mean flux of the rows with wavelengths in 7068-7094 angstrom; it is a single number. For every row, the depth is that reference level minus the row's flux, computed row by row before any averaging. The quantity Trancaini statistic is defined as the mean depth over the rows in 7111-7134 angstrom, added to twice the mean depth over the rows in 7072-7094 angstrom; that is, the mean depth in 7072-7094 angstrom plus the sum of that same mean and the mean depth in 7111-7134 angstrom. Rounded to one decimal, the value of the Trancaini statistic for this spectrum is 1.2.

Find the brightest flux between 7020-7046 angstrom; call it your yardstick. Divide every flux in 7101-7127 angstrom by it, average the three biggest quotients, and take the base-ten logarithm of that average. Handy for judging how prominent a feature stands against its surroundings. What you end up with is -0.0066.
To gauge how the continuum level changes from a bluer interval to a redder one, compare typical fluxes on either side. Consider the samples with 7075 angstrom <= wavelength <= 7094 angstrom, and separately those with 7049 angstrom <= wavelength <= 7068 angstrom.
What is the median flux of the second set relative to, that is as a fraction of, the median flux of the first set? 0.98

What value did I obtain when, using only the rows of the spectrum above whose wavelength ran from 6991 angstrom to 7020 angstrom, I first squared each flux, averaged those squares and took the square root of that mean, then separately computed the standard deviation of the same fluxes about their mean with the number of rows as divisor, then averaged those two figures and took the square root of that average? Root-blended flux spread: 4.41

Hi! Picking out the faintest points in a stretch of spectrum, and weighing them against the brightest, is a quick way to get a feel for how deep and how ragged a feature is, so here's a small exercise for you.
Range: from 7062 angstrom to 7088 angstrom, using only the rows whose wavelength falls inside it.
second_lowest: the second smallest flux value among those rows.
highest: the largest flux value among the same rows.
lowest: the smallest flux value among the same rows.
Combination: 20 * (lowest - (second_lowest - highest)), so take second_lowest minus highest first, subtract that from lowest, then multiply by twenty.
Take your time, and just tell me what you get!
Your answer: 757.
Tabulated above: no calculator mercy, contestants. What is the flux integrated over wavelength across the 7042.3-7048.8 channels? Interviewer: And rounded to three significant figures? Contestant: 244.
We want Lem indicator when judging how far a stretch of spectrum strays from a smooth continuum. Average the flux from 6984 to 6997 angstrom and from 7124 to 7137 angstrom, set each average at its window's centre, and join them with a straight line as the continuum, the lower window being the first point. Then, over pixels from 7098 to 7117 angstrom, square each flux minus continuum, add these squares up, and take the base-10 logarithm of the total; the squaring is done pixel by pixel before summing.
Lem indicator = 0.3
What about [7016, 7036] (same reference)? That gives 1.1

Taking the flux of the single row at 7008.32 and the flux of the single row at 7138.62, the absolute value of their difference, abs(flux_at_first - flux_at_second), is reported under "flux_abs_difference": 0.7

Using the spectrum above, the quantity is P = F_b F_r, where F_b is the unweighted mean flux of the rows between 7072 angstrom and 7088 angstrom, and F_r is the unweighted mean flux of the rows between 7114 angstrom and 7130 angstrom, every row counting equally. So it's 1360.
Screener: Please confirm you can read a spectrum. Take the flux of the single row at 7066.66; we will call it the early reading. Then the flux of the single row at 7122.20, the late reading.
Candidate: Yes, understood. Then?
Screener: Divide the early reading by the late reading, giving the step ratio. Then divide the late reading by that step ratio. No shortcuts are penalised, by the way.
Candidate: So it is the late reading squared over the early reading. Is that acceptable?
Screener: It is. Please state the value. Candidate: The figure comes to 33.0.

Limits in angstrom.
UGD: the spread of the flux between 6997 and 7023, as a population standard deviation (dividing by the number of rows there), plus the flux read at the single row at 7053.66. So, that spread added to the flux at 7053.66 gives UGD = 37.8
